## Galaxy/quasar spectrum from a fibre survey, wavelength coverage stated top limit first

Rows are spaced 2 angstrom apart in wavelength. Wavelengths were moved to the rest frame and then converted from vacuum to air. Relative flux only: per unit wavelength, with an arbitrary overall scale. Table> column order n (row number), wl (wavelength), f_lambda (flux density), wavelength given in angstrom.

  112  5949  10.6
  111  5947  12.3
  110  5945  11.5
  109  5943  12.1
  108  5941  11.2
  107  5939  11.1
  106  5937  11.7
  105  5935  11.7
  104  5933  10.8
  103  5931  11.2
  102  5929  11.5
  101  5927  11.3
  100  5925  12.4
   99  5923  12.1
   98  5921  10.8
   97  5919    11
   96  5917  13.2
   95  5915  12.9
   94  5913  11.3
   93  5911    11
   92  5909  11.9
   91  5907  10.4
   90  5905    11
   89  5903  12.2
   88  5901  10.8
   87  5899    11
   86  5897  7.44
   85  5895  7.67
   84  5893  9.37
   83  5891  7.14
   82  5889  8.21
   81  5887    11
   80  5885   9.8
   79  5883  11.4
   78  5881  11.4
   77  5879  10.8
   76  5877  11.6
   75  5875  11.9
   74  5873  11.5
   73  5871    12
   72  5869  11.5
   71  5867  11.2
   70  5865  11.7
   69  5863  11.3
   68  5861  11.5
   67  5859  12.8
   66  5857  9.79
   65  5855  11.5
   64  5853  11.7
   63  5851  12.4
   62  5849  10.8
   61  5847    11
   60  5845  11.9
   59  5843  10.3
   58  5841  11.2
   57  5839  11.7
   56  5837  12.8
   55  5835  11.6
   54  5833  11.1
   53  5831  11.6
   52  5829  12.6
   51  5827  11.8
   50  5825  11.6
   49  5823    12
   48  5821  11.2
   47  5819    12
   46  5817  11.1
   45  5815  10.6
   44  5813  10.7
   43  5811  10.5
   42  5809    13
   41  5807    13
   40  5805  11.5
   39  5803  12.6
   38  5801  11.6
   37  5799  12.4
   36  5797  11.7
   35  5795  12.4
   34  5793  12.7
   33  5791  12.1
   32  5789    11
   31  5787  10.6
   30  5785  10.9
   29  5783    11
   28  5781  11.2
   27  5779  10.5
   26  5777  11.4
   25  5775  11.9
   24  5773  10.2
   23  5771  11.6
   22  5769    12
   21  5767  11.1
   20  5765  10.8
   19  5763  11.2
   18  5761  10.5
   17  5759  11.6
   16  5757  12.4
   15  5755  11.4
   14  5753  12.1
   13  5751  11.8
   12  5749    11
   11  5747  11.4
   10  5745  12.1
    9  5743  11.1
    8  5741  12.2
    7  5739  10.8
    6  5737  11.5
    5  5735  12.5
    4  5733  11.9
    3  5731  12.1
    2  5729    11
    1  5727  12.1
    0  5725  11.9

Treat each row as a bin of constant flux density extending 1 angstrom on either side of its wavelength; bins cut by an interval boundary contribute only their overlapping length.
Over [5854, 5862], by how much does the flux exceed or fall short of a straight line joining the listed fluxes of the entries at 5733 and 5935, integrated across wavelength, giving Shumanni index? -3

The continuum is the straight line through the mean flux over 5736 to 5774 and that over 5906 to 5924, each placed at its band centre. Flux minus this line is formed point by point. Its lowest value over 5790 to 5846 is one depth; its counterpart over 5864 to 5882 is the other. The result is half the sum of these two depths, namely -1.00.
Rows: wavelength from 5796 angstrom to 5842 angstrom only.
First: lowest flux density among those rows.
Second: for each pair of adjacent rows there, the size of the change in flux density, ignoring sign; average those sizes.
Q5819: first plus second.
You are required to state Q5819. 11.3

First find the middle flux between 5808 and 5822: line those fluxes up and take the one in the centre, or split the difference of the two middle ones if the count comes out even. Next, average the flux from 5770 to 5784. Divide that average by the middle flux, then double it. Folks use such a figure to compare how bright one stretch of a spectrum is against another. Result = 2.00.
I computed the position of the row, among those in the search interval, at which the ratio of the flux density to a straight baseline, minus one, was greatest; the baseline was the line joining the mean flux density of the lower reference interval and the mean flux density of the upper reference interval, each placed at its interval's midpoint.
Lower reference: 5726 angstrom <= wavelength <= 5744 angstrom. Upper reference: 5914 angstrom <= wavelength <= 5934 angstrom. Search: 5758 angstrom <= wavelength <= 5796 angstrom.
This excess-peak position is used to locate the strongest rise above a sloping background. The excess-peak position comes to 5793 angstrom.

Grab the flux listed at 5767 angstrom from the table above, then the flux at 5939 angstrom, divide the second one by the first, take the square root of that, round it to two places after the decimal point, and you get 1.00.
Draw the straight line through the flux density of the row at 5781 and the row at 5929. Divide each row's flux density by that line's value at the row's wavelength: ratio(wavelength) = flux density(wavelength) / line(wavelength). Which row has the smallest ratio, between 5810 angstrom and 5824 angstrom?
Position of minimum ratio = 5811 angstrom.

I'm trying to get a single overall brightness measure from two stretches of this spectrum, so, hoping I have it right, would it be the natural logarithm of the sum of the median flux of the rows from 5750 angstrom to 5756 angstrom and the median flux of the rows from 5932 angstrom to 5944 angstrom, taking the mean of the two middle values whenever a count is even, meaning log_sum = 3.146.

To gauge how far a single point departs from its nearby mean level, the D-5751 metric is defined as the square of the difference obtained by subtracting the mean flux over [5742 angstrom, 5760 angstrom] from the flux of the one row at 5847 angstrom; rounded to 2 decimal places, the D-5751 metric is 0.43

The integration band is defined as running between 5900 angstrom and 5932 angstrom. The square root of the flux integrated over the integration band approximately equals 19.2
